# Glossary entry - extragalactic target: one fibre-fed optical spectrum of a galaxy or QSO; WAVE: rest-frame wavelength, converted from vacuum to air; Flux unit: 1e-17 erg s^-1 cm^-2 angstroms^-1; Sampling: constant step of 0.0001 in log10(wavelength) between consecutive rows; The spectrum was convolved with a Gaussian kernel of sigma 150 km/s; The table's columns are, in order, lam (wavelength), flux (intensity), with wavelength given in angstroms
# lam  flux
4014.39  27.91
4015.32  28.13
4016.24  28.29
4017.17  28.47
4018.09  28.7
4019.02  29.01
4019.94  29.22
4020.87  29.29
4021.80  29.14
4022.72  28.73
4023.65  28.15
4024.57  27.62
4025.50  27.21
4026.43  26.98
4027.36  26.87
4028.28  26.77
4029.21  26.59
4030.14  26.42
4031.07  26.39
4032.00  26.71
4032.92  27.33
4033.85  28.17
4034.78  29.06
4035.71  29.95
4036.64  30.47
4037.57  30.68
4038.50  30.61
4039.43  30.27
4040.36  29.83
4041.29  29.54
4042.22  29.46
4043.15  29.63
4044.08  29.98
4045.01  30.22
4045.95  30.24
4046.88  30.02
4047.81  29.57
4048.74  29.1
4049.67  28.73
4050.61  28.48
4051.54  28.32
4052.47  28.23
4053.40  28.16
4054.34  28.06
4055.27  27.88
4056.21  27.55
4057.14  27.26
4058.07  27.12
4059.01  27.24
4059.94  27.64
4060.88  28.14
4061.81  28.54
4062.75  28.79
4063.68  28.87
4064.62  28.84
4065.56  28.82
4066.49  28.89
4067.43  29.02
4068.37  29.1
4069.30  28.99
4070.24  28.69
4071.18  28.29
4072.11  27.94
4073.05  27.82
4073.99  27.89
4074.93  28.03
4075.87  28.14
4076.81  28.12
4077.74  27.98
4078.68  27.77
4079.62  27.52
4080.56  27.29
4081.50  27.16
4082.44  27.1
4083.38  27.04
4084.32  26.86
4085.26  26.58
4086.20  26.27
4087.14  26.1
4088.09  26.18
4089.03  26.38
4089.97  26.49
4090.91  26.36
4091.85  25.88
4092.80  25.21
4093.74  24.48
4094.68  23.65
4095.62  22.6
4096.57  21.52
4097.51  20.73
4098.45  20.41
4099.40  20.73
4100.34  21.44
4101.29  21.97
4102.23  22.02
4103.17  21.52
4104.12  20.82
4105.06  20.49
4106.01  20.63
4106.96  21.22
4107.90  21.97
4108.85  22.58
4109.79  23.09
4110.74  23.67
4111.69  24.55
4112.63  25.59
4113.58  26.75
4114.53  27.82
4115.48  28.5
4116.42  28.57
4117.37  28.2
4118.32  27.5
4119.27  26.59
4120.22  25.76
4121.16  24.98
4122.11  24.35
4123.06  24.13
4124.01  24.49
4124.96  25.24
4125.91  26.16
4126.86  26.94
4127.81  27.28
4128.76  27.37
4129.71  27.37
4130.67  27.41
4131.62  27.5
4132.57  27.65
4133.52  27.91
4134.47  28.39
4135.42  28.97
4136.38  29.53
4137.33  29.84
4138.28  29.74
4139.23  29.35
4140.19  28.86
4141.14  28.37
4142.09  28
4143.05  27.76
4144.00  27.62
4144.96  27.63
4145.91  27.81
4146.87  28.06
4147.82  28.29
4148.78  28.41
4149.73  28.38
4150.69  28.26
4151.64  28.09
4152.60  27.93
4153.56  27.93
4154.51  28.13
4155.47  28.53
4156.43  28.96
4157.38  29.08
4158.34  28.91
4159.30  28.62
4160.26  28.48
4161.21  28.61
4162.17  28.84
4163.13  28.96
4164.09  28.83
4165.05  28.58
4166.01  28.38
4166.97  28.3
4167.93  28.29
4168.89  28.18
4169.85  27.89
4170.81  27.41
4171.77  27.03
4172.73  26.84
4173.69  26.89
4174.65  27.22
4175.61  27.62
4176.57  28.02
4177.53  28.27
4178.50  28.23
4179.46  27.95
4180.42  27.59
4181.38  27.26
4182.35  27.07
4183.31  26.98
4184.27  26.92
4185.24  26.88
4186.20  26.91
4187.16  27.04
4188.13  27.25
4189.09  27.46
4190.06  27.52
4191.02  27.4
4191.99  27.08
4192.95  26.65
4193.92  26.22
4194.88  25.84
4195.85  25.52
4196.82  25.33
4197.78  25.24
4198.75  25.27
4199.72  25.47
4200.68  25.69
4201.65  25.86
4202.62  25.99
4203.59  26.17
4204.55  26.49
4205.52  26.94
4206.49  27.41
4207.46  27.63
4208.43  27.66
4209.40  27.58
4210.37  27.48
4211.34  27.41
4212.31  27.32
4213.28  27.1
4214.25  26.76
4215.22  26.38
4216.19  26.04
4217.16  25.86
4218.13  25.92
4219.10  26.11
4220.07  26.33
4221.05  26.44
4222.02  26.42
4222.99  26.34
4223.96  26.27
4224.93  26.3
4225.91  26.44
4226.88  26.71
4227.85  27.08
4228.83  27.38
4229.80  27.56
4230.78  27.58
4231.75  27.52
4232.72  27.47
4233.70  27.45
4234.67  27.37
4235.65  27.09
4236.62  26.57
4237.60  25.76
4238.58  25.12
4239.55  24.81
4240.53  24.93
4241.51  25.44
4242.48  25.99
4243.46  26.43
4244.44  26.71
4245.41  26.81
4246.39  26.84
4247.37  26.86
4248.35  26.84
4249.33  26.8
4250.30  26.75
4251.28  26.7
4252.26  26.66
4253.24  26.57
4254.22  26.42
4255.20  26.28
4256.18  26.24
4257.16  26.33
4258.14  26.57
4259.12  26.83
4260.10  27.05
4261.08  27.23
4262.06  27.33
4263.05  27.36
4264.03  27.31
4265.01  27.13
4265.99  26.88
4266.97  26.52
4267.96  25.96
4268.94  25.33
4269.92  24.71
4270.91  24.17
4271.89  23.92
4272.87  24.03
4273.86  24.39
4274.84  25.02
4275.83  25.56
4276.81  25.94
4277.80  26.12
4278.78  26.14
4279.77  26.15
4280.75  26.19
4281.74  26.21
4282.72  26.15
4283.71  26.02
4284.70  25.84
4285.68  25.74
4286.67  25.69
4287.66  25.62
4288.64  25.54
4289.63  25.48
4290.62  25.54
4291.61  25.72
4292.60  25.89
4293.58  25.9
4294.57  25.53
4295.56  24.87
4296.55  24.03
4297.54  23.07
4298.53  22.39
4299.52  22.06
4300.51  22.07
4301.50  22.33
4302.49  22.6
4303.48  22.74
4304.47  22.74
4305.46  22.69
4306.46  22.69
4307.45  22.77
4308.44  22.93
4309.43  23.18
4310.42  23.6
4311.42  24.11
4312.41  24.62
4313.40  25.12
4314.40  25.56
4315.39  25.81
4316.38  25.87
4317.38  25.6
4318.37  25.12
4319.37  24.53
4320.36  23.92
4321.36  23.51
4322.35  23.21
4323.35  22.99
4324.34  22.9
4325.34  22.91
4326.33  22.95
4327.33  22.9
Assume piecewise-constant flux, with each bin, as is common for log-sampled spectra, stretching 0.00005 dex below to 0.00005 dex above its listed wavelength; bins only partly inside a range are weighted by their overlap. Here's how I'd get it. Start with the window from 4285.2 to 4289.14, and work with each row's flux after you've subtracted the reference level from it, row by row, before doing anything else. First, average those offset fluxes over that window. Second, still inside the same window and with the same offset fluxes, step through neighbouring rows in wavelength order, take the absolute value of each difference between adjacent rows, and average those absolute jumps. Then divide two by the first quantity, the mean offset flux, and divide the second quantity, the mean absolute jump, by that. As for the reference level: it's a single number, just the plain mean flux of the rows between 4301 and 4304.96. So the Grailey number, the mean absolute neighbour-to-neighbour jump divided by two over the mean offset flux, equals 0.10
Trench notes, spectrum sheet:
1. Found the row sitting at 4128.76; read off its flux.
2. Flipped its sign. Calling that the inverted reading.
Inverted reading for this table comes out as -27.4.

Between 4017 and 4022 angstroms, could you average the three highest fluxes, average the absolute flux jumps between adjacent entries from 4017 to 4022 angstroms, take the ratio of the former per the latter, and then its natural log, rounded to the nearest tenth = 5.0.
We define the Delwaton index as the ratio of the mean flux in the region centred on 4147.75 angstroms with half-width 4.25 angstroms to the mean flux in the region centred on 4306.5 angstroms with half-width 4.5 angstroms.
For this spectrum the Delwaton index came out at 1.23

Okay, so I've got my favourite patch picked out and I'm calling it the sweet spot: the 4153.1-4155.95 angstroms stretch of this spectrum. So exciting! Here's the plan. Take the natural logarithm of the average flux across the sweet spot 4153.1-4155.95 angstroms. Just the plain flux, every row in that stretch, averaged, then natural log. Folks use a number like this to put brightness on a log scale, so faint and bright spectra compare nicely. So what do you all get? 3.34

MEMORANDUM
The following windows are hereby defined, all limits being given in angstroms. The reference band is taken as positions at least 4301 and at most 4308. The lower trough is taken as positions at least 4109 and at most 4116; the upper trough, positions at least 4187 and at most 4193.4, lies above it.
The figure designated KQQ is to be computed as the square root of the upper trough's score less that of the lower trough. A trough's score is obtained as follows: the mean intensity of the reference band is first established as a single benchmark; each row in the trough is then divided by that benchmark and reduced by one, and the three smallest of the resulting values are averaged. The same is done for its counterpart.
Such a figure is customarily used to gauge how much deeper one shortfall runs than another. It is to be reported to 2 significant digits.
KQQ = 0.37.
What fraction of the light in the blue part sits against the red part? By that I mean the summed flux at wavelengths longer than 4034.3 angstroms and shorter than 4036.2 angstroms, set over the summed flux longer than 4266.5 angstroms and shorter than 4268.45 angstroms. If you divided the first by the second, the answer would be 1.12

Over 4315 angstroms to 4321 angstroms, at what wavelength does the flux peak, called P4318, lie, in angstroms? 4316.38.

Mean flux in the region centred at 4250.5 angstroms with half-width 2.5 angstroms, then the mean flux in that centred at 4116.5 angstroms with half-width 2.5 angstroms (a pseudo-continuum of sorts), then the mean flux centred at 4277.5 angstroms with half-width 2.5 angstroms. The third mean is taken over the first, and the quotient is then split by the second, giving 0.035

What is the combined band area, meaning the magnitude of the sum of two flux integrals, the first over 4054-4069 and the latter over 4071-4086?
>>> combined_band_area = 837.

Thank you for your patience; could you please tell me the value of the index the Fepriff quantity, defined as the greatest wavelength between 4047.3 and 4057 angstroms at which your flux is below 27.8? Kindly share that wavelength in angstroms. 4056.21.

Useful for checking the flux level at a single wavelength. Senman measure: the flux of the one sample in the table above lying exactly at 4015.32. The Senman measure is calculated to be 28.13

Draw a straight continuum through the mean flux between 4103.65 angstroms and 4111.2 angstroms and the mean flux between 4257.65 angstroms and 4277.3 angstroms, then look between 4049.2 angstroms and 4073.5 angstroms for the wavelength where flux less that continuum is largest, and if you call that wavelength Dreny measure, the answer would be 4049.67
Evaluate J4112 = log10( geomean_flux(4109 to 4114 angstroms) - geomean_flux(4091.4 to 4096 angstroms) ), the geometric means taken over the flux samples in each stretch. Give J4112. -0.45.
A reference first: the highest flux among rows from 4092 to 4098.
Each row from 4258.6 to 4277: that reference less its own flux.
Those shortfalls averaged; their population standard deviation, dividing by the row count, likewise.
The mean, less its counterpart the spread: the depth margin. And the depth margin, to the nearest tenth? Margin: -1.9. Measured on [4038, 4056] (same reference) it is -4.9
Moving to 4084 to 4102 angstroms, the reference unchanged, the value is -1.3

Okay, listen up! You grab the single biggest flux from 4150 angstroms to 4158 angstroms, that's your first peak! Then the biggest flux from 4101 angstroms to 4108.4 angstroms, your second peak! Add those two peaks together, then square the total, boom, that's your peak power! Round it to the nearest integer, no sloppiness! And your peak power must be 2611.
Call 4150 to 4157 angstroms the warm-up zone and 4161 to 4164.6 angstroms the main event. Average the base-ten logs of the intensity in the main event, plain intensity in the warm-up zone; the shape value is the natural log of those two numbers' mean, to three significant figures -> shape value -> 2.70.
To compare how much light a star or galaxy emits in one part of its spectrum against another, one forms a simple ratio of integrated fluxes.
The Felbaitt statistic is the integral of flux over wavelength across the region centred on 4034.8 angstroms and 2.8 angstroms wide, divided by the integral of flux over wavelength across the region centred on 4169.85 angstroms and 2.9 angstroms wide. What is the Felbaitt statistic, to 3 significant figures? 1.01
